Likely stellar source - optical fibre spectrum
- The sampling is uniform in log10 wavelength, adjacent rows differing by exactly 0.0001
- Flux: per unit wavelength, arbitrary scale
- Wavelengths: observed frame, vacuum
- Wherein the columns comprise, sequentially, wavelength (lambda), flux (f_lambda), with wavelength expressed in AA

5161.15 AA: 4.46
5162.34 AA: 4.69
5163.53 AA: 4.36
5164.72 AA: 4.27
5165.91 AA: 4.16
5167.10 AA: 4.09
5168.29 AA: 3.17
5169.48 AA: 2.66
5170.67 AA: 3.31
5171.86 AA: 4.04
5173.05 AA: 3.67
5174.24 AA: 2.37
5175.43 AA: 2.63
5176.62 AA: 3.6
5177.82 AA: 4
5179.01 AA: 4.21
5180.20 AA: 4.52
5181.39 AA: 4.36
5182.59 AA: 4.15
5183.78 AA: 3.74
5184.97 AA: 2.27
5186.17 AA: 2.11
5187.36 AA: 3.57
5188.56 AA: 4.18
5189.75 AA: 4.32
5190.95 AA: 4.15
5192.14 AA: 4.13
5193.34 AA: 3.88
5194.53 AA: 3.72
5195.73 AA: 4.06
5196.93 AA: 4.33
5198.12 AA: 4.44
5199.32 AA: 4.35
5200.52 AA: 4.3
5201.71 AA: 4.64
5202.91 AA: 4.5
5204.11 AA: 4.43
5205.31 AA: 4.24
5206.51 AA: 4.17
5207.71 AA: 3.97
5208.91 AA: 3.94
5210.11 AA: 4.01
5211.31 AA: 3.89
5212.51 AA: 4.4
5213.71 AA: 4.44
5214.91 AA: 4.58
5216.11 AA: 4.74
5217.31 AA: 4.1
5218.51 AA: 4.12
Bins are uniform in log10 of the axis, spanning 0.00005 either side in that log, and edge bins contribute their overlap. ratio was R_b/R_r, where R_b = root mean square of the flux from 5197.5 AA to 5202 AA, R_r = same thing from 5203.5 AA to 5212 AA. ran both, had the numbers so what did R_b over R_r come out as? 1.08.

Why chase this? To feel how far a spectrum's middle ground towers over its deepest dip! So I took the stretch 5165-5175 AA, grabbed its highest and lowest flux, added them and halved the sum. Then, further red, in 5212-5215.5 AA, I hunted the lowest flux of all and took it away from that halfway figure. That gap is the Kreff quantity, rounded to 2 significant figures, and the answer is -1.1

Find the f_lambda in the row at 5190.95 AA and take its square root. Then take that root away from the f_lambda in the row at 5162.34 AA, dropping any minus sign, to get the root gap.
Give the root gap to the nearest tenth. 2.7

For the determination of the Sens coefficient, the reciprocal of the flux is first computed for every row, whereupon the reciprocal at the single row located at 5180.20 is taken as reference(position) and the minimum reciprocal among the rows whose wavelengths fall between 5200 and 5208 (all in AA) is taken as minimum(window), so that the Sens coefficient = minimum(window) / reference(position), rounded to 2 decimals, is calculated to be 0.97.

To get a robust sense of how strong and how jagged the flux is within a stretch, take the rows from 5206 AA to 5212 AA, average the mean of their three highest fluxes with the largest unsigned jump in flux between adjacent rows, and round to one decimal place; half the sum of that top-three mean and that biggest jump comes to 2.1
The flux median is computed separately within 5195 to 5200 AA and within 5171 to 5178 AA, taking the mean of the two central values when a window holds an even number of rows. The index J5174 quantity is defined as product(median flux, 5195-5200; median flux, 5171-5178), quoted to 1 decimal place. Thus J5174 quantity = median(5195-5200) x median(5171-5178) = 15.8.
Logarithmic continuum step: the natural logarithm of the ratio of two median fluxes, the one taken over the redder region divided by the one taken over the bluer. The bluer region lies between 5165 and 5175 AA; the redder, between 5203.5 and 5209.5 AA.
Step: 0.18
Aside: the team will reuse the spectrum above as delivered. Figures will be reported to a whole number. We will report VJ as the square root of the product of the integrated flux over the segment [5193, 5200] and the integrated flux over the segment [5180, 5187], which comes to 27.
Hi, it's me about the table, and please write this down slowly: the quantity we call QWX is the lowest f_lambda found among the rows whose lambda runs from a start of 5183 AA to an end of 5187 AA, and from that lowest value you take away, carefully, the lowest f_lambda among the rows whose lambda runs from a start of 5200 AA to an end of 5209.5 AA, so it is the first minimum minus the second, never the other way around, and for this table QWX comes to -1.8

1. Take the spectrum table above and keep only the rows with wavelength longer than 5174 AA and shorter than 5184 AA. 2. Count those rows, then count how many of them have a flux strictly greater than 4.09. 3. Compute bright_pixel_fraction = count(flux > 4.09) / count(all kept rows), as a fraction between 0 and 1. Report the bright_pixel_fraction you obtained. 0.44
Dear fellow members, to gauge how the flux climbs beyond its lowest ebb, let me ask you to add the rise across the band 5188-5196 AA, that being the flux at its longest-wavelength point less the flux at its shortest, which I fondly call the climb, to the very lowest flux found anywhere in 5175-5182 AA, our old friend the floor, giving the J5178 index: 2.5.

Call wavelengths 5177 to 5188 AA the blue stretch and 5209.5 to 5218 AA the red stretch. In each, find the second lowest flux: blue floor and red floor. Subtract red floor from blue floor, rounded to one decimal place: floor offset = -1.7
